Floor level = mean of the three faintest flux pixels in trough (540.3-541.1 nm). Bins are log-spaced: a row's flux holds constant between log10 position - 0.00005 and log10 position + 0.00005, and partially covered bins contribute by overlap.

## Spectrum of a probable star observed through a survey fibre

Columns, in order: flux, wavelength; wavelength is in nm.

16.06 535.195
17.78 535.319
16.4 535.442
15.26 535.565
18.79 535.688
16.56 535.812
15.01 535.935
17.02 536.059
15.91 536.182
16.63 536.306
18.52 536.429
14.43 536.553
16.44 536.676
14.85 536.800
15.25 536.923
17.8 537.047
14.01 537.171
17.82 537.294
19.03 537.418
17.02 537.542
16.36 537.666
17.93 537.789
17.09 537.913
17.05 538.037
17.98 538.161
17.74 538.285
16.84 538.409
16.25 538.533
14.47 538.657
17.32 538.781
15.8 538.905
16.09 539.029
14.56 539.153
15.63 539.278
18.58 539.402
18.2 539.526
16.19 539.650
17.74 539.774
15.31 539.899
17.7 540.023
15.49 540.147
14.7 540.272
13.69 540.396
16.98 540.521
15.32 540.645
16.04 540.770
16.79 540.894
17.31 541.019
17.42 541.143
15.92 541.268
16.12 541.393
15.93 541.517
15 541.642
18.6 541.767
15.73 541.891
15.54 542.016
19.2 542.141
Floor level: 15.0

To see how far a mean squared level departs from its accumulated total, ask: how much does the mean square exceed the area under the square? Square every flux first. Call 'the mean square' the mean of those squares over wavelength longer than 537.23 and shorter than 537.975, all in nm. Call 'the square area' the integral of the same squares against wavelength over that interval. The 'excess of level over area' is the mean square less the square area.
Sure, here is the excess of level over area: 79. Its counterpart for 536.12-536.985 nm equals 35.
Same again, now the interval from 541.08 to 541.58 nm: 134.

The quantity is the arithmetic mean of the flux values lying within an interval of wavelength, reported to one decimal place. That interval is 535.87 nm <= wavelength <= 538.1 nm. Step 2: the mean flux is 16.6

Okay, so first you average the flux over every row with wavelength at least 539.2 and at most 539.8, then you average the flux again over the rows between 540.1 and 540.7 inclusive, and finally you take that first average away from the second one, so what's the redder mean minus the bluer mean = -2.0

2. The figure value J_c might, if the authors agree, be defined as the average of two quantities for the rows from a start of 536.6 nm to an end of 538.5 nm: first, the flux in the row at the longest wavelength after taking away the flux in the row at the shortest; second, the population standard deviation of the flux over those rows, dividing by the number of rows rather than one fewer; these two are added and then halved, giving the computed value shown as 0.8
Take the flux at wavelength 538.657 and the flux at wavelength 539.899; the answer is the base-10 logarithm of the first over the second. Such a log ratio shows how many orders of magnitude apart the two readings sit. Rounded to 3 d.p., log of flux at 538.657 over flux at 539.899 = -0.025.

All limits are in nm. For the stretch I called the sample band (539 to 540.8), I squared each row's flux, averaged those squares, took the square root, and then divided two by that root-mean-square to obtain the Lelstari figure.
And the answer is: 0.123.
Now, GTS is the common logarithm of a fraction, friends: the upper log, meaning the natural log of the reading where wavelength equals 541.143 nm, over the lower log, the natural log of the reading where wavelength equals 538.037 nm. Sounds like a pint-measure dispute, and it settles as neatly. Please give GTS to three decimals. 0.003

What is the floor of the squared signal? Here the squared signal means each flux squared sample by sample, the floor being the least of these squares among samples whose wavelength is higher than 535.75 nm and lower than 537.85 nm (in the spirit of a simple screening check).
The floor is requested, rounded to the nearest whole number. 196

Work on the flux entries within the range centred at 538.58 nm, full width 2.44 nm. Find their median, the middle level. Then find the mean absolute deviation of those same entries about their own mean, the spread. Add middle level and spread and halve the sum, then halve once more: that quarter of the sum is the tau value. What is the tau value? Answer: 4.51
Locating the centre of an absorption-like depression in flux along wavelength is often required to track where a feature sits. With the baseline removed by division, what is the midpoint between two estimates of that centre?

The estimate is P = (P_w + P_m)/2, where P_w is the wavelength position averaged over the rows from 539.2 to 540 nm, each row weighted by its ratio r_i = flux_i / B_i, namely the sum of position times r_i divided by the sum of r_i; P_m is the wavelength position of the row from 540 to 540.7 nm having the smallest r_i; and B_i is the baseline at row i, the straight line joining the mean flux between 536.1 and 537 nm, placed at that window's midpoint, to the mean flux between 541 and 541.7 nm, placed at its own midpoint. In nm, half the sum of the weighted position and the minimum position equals 539.99 nm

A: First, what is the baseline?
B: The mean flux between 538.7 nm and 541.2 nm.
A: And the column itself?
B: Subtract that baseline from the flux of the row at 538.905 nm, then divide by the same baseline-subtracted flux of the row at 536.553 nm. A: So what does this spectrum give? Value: 0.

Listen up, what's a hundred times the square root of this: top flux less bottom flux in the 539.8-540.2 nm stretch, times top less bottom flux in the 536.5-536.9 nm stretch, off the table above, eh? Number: 219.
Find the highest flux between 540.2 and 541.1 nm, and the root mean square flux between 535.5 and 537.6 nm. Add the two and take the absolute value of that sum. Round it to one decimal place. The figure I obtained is 33.9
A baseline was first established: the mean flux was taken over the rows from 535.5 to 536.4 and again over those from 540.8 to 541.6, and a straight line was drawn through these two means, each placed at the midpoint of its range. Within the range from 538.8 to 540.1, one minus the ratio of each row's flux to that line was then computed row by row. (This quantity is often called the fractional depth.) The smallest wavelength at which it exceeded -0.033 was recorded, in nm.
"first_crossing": 538.905 nm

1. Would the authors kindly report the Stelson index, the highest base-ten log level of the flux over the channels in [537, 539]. 1.279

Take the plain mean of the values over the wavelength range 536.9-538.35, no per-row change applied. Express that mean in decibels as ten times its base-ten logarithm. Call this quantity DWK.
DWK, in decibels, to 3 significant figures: 12.3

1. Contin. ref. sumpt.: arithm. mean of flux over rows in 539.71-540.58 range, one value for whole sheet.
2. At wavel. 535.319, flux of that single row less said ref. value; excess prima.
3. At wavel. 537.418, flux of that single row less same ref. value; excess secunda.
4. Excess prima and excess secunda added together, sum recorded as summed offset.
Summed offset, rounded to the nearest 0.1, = 4.9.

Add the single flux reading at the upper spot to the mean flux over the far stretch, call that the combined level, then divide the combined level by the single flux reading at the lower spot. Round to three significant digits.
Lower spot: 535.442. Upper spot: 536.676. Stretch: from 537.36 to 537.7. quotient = 2.07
